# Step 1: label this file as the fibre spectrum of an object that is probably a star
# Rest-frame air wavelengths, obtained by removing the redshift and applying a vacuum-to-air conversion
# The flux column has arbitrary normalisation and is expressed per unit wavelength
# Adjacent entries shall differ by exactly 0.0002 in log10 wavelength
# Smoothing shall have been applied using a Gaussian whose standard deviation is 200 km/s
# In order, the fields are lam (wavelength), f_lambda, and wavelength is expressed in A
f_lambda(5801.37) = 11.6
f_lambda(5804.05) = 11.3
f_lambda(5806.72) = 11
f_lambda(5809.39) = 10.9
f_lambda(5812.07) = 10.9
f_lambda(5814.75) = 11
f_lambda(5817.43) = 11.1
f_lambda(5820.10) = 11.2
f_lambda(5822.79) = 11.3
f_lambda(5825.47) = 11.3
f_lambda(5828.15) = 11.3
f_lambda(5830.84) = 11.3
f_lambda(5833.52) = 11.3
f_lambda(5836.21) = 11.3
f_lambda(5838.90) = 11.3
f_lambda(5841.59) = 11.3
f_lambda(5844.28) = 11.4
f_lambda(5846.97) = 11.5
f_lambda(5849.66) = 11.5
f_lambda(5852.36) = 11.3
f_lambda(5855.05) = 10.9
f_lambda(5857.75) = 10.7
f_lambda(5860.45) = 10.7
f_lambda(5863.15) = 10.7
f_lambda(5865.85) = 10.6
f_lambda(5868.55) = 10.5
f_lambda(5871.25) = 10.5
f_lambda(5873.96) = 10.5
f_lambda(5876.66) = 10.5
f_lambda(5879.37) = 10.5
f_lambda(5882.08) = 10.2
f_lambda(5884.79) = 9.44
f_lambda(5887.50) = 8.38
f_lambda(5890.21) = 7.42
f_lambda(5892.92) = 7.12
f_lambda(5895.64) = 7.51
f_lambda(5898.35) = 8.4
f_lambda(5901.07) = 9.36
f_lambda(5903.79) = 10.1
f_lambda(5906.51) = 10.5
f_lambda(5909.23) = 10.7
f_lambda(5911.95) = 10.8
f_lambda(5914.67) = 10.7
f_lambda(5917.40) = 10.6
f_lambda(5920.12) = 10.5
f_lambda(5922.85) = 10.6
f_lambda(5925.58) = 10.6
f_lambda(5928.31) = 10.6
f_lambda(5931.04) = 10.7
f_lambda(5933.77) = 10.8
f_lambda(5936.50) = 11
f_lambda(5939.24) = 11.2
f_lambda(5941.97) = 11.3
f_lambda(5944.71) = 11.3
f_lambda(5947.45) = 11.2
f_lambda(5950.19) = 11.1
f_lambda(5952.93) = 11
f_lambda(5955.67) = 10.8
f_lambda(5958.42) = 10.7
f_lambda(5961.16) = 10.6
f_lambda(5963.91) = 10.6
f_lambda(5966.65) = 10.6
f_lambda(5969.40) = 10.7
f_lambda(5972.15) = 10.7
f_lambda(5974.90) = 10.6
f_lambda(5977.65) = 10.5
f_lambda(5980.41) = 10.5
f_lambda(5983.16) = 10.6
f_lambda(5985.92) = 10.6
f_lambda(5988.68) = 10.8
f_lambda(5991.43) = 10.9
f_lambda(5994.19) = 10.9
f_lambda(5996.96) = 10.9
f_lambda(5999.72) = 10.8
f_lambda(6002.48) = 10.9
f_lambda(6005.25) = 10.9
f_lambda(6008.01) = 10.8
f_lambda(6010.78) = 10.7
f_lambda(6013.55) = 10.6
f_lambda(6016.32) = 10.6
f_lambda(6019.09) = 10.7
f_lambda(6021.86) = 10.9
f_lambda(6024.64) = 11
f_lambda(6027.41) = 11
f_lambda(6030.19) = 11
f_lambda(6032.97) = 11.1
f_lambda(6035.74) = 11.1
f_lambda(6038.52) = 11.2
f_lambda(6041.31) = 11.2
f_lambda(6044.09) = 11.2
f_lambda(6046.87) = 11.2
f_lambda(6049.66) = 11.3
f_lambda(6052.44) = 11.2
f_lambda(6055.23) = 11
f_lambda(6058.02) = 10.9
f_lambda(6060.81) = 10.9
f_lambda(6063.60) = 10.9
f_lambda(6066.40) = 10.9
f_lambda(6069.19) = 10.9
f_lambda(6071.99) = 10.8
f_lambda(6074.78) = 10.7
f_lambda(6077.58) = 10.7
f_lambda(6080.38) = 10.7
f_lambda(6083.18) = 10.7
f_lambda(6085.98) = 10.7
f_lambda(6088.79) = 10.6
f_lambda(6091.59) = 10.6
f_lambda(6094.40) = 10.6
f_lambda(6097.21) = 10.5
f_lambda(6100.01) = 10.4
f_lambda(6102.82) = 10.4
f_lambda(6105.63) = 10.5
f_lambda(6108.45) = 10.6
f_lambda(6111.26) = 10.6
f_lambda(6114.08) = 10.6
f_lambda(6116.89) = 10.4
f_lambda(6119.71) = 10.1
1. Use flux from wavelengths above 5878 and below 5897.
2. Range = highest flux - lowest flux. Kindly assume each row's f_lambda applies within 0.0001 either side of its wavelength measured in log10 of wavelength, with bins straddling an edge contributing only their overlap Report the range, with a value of 3.4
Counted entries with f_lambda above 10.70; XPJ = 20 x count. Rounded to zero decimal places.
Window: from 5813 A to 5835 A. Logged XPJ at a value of 160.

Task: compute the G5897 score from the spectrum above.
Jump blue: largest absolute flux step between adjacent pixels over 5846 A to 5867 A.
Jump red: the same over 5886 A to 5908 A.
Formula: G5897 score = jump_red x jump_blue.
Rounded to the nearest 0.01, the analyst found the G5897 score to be 0.38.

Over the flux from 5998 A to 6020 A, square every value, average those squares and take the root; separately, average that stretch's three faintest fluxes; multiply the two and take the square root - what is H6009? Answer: 10.7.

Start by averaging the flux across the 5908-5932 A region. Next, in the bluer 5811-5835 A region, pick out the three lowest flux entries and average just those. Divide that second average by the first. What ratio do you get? 1.03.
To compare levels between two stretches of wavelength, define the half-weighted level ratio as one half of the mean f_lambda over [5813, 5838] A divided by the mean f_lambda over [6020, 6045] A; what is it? 0.507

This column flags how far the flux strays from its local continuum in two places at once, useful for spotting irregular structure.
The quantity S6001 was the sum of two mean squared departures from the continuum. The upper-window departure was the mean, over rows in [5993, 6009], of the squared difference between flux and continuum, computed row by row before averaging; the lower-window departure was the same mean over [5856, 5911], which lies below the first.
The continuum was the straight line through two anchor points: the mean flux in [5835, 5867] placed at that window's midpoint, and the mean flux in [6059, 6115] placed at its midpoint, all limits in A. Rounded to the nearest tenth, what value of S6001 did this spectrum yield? 3.2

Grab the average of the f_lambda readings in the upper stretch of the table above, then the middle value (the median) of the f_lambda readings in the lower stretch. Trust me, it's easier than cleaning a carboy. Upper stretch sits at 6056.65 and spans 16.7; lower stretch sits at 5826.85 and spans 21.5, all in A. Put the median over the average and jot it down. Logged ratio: 1.02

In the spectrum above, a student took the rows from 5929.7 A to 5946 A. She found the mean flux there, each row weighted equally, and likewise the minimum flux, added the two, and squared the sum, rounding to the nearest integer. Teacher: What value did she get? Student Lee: 473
